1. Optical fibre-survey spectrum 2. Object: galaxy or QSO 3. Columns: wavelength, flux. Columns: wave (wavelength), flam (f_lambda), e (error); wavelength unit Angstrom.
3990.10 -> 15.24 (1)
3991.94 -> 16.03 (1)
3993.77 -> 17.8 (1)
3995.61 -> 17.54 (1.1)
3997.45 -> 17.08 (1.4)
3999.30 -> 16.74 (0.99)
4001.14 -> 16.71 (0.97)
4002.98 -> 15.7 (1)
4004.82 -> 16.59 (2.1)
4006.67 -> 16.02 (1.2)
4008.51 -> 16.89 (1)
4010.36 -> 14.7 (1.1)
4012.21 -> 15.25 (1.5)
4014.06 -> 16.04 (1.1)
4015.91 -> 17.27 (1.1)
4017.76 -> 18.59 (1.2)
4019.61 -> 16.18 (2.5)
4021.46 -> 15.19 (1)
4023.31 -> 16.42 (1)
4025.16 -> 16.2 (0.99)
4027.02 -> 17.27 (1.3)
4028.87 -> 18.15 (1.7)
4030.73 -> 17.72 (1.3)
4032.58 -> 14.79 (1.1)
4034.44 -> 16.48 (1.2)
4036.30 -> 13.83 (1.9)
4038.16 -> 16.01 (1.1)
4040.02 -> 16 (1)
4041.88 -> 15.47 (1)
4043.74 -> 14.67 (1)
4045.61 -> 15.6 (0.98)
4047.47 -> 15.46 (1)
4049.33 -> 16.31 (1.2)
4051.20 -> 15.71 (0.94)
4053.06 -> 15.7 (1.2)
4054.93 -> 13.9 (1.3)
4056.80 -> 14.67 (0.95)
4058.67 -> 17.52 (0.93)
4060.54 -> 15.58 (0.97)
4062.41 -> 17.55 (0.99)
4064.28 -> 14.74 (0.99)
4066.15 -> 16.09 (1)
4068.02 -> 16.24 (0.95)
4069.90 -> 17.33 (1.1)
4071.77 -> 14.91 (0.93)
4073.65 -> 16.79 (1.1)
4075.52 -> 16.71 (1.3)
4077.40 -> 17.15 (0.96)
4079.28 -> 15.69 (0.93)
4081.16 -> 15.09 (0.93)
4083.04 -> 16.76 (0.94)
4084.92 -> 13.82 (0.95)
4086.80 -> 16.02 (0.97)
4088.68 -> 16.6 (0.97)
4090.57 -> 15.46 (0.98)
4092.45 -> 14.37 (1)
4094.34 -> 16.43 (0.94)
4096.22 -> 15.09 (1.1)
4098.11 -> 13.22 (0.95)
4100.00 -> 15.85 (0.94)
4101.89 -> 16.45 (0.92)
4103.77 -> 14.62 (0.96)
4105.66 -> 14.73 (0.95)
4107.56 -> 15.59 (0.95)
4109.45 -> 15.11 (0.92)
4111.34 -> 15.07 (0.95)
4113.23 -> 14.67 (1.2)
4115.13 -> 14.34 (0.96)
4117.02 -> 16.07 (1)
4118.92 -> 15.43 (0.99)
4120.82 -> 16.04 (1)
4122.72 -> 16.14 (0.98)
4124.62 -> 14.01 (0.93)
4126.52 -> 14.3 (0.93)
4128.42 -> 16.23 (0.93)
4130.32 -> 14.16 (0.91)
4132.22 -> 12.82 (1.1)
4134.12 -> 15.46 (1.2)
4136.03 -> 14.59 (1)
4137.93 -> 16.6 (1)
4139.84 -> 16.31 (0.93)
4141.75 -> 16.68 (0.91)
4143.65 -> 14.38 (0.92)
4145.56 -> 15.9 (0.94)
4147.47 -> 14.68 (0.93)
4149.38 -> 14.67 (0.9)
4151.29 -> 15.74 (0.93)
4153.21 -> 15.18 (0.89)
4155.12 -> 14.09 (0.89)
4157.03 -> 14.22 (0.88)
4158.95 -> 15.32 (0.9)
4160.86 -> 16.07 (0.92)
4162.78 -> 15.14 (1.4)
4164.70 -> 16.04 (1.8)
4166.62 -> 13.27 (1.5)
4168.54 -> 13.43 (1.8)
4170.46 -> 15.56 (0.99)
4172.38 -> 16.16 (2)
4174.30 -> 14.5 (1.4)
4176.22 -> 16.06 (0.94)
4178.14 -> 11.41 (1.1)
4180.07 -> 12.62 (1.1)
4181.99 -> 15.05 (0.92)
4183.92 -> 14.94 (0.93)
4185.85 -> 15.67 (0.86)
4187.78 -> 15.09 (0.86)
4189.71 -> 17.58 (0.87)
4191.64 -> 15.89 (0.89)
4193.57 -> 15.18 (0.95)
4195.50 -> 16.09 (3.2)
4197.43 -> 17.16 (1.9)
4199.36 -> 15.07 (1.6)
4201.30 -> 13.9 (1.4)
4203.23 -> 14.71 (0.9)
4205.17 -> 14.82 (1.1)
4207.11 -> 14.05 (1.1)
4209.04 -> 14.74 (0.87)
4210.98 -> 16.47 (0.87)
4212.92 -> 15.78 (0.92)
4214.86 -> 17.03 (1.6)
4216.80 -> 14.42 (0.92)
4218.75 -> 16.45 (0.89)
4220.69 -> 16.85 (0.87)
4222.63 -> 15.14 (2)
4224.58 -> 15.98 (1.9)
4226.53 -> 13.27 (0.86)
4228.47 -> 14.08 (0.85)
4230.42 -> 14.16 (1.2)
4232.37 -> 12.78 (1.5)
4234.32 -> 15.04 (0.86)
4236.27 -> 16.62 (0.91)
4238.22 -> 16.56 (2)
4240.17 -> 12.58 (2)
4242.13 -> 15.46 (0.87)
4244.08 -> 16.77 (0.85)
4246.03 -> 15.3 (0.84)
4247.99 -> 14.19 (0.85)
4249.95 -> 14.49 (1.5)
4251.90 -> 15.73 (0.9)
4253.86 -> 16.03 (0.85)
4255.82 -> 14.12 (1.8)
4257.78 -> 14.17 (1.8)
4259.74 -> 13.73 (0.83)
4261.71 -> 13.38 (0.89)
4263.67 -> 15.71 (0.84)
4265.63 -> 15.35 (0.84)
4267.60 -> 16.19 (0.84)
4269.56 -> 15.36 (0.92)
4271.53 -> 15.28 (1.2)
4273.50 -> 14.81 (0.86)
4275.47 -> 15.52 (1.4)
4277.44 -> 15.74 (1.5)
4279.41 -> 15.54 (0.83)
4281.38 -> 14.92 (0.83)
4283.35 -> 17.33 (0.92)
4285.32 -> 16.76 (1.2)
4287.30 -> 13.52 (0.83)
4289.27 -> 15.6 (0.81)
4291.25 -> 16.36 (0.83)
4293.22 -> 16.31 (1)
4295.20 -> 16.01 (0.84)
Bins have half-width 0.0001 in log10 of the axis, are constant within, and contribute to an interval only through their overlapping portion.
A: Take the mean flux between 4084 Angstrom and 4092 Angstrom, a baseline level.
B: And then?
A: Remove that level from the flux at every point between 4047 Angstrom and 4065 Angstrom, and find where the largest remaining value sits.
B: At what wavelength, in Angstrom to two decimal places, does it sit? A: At 4062.41 Angstrom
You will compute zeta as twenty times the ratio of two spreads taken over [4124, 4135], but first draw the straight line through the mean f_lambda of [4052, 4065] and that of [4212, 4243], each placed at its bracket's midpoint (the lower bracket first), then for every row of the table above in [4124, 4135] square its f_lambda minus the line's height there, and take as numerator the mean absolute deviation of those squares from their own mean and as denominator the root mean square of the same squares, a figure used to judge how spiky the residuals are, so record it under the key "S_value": 10.4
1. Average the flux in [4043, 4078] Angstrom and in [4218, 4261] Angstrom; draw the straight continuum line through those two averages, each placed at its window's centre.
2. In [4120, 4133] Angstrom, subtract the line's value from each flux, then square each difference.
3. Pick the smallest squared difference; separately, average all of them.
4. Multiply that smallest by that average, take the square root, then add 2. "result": 2.62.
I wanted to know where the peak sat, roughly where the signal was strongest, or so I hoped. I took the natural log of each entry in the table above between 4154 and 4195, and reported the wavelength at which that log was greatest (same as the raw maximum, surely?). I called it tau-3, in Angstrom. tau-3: 4189.71 Angstrom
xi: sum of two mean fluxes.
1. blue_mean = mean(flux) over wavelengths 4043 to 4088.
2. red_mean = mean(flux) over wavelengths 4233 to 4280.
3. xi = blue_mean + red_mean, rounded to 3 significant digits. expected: 31.0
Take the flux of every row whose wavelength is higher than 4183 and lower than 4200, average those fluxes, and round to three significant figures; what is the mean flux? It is 15.9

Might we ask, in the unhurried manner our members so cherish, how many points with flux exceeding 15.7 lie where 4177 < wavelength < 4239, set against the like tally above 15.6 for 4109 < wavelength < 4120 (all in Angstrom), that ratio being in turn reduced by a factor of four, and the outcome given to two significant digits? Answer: 3.0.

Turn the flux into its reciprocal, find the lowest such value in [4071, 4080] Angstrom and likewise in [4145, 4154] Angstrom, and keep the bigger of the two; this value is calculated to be 0.0629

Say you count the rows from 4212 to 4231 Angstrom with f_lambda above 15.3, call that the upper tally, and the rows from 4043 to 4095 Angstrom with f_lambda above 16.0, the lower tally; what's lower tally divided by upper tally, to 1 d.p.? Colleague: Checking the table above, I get 2.6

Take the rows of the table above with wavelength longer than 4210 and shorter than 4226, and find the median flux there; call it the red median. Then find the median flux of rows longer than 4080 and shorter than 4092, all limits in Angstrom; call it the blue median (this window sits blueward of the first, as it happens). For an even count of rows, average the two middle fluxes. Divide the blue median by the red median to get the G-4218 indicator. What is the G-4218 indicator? 0.97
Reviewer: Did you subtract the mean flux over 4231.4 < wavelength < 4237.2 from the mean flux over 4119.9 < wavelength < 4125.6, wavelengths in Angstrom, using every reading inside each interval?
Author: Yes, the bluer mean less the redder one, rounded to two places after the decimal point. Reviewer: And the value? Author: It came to 0.58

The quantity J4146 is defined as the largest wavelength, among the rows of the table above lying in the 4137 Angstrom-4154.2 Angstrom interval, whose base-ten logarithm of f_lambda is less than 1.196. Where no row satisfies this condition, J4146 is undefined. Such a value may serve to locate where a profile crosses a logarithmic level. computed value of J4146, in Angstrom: 4153.21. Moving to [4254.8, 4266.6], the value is 4265.63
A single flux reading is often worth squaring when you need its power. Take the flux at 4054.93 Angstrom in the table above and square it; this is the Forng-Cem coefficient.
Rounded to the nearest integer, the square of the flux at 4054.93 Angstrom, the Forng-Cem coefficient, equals 193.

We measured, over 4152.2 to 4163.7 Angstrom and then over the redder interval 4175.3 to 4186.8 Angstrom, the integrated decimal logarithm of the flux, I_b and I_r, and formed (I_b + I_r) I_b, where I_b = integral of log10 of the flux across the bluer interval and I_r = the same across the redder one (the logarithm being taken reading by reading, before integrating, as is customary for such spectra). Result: 362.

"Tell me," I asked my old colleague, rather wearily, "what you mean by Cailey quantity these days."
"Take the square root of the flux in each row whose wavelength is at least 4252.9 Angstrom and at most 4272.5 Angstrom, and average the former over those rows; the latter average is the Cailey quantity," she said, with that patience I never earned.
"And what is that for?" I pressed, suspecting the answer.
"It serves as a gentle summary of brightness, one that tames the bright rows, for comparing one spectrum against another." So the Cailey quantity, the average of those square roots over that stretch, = 3.86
